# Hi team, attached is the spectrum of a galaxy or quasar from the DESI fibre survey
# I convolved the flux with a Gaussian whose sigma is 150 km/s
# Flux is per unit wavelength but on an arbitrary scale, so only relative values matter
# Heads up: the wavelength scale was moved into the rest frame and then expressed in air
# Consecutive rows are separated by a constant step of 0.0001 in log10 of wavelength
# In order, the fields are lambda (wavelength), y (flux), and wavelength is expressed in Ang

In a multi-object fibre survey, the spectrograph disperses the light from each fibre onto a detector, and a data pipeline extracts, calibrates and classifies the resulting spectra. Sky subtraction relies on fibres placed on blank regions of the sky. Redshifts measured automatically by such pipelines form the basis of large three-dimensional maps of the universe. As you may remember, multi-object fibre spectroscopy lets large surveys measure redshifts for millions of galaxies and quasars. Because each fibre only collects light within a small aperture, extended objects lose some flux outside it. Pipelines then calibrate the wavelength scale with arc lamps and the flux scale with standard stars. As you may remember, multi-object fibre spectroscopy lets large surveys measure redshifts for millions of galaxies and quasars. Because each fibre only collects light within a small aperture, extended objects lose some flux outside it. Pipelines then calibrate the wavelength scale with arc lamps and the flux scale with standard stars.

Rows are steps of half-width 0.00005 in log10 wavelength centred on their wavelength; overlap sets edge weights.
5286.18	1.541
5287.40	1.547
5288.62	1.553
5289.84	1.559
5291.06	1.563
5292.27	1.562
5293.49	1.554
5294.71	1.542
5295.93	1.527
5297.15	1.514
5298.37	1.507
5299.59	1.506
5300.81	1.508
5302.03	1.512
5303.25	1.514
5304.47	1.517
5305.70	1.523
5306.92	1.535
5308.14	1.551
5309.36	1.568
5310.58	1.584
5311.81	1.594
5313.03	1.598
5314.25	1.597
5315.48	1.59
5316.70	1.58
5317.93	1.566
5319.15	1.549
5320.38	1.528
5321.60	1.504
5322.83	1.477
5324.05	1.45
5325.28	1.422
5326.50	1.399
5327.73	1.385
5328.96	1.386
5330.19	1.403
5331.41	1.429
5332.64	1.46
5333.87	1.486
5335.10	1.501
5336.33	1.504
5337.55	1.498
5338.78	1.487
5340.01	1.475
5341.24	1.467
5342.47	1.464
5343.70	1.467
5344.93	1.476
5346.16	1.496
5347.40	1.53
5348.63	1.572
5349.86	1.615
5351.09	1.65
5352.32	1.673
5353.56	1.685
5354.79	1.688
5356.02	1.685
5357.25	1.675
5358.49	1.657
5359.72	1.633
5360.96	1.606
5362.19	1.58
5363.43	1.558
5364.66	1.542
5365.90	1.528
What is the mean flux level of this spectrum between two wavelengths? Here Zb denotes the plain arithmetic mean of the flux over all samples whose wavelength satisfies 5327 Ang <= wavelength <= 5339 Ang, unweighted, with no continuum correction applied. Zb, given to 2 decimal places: 1.45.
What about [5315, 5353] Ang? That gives 1.50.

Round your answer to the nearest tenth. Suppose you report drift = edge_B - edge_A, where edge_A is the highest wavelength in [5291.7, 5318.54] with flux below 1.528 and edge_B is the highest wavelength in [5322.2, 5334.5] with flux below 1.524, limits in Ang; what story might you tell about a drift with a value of 28.2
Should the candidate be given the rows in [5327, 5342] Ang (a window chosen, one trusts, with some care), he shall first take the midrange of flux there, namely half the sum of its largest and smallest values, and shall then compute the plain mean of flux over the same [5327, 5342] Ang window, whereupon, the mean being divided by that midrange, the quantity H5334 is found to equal 1.01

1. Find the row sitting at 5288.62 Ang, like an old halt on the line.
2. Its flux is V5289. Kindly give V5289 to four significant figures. 1.553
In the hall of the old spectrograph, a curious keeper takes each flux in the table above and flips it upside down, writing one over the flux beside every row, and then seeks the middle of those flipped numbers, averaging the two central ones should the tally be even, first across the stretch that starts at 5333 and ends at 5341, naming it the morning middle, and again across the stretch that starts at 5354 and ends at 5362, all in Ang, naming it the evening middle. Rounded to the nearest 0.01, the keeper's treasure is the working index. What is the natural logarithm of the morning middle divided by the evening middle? 0.11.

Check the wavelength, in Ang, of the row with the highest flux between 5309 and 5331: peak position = 5313.03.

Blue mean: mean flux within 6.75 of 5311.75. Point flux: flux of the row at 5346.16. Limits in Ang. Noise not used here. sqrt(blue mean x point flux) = 1.53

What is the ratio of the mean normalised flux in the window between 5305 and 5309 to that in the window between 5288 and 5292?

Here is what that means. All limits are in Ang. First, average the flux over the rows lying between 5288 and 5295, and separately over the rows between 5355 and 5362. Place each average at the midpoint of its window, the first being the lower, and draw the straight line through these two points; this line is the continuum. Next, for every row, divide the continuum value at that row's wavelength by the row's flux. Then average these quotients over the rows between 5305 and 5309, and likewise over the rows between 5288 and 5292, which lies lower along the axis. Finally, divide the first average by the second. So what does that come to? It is 1.03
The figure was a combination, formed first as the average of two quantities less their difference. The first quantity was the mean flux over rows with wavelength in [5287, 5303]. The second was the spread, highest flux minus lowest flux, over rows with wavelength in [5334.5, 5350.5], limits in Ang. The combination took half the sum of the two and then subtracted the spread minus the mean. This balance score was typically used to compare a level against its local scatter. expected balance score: 2.23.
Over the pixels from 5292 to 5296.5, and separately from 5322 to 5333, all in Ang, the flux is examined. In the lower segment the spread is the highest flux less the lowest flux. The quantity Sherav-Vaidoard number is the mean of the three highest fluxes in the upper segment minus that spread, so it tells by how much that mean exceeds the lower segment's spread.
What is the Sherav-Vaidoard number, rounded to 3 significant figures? 1.43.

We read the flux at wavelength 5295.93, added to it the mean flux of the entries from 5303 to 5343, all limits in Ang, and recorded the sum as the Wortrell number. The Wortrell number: 3.03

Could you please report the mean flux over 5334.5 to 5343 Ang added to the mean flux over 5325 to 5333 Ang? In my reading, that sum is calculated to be 2.90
